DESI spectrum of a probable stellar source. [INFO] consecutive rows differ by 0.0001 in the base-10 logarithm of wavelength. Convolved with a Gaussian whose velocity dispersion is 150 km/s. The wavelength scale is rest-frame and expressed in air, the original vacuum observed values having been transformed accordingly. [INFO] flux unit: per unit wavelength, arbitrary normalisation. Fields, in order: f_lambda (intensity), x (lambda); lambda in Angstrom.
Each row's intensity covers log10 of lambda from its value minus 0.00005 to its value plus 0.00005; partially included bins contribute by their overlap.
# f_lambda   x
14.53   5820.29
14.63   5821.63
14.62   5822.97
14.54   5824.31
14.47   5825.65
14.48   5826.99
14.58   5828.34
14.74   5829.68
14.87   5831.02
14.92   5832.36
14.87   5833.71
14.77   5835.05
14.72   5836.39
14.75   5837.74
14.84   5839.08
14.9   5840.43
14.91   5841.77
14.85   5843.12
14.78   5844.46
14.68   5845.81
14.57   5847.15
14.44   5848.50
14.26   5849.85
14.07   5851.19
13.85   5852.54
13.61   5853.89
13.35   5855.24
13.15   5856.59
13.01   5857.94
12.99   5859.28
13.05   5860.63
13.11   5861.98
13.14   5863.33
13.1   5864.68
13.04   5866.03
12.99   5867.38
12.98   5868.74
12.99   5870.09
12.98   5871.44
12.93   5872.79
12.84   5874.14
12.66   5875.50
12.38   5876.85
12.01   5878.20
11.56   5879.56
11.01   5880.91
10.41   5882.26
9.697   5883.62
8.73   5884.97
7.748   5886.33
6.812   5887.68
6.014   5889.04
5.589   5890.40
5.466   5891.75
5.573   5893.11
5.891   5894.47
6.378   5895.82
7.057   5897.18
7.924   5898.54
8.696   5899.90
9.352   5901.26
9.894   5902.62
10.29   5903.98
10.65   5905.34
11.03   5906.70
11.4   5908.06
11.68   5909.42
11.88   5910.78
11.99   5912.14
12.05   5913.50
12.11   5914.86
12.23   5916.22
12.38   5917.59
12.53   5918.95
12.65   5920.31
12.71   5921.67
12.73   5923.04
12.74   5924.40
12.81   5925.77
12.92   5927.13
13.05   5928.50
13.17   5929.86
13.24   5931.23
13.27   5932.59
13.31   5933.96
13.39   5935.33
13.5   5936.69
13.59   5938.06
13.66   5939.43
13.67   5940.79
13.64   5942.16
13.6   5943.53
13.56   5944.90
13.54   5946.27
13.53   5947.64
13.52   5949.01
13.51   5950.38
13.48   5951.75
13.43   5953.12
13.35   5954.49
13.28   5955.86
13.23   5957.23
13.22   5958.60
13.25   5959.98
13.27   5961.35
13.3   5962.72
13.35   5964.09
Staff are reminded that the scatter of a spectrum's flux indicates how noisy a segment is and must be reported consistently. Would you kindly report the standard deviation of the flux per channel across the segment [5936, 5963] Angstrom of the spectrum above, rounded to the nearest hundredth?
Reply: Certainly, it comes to 0.15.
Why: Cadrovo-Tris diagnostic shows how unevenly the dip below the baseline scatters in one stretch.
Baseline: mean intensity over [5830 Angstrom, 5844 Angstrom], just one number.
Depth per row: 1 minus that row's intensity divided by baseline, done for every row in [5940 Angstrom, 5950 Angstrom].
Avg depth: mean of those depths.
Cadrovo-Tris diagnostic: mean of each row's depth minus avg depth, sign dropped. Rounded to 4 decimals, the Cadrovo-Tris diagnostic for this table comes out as 0.0033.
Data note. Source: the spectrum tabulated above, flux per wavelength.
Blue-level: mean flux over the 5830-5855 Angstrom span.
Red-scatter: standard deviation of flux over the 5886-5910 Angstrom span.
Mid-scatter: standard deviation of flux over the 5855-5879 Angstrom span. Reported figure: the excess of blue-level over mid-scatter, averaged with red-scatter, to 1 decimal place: 8.2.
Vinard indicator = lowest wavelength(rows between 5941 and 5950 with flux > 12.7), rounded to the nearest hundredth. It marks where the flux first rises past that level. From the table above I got 5942.16 Angstrom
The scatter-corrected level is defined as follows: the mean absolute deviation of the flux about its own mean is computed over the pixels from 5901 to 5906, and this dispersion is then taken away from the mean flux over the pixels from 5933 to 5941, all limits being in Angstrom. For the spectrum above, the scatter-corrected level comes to 13.1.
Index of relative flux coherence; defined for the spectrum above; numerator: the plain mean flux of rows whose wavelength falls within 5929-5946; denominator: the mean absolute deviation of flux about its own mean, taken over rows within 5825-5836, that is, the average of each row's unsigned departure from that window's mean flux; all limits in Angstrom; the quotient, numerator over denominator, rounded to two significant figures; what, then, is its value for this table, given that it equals 89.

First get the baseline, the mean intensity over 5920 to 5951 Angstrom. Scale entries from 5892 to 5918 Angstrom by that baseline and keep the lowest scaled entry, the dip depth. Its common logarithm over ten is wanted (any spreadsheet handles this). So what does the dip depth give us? -0.038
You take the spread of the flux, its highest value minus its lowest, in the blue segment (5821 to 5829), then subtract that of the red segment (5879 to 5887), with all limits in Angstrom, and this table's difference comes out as -3.7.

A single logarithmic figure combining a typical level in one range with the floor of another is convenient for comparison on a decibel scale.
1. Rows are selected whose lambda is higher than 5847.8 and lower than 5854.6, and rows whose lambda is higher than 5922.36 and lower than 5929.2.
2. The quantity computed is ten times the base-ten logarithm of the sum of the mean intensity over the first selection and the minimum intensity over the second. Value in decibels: 14.3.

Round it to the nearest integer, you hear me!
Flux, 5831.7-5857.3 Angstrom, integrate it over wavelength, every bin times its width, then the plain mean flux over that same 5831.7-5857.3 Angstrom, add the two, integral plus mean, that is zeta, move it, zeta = 384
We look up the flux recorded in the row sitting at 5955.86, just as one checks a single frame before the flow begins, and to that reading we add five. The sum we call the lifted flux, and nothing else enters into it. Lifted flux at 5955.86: 18.3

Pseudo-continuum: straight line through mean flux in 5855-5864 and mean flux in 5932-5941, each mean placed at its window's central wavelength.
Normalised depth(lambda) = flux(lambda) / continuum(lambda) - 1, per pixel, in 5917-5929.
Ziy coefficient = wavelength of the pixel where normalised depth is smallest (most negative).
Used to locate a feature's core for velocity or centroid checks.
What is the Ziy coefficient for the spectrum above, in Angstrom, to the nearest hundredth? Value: 5917.59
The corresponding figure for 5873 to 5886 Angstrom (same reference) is 5884.97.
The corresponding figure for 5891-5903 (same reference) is 5891.75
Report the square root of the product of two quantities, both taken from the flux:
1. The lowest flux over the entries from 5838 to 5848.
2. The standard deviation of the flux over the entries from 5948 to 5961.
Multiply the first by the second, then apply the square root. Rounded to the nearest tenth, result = 1.3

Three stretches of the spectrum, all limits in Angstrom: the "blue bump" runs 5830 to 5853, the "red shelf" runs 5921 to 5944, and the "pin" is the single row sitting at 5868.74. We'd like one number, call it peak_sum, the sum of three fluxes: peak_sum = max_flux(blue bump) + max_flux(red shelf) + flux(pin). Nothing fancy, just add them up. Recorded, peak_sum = 41.6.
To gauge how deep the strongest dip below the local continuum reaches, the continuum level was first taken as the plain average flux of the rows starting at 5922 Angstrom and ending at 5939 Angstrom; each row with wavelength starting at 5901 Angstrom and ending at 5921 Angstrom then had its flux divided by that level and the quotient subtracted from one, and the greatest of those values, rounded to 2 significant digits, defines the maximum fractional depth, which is 0.29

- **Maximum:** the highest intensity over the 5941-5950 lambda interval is 13.64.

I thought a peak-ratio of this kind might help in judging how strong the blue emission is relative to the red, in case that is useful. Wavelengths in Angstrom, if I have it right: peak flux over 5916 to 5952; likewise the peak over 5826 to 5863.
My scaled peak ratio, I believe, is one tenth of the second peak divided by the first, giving 0.109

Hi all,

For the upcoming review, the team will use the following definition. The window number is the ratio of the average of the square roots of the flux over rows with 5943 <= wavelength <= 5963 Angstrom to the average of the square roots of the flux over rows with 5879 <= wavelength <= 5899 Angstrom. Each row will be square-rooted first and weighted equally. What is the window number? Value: 1.33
